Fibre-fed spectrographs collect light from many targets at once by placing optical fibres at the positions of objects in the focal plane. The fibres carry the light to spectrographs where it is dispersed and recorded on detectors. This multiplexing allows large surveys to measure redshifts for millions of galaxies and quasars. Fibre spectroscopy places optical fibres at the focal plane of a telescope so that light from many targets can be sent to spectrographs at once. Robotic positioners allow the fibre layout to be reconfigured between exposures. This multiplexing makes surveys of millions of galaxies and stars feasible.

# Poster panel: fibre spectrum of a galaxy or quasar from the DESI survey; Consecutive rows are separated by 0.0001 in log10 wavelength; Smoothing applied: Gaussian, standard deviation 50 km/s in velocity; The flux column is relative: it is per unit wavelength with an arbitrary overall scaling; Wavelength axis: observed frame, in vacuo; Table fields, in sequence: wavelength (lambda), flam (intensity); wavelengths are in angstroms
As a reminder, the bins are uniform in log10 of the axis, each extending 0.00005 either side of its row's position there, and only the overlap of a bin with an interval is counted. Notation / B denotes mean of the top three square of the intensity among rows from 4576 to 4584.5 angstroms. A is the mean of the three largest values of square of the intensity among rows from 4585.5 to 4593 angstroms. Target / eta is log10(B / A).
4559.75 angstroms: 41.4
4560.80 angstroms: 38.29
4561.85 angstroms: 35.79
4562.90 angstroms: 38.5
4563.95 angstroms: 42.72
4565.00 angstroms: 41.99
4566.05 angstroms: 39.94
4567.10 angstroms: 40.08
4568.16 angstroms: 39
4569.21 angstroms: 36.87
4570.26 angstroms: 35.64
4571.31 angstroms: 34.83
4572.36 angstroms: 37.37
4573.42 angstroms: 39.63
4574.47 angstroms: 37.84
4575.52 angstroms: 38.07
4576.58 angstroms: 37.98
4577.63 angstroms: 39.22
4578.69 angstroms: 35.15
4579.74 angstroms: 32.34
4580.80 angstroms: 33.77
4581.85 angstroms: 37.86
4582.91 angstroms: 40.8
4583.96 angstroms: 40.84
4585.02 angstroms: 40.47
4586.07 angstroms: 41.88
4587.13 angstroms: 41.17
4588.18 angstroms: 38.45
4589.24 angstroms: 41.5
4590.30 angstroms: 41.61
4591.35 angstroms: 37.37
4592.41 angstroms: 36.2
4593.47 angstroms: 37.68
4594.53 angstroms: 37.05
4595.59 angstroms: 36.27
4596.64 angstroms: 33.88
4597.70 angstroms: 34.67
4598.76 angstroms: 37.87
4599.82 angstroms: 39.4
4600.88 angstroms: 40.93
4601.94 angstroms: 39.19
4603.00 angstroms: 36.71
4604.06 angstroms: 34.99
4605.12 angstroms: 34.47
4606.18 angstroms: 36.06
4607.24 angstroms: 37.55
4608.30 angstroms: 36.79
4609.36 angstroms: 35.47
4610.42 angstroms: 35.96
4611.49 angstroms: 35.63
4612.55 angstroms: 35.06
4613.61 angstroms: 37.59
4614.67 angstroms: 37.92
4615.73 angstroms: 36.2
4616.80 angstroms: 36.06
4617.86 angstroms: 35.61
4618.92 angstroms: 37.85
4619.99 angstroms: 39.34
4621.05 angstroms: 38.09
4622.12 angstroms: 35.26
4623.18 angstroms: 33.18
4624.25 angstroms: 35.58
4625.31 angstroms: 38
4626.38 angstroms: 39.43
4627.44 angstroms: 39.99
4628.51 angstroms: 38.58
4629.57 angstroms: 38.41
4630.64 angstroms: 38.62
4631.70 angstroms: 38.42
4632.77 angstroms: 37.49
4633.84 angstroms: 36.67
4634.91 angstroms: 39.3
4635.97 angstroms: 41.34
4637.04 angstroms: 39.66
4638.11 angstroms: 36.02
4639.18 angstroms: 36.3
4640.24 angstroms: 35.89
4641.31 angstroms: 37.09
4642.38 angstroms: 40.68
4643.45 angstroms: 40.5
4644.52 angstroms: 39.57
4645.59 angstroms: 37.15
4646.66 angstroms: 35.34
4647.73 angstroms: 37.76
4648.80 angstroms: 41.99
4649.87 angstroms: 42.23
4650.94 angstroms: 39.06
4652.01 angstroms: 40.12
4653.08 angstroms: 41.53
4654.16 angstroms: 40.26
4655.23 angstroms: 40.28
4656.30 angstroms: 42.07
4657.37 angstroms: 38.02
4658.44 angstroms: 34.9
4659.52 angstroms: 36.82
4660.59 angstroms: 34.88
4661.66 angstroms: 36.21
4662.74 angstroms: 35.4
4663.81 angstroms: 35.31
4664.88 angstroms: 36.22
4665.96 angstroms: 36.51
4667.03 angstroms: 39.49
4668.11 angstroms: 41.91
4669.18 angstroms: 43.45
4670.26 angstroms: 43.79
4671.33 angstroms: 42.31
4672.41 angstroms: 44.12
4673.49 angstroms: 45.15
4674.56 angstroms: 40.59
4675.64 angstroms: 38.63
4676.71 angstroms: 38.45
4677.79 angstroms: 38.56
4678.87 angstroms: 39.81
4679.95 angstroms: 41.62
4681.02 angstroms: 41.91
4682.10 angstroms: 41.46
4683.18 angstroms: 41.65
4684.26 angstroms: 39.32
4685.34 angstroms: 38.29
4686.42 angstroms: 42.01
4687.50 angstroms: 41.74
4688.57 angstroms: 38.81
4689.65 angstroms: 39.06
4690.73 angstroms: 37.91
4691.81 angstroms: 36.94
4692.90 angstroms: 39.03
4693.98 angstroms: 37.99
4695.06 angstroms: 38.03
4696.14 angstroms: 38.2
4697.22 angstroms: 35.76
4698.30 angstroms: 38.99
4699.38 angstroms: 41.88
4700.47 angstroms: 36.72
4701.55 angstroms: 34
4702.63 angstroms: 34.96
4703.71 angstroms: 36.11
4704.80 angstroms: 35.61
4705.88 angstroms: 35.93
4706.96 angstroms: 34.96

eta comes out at -0.03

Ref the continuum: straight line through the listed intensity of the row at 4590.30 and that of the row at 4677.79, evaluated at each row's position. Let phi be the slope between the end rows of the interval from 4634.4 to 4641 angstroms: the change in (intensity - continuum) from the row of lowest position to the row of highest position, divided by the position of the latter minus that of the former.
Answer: -0.60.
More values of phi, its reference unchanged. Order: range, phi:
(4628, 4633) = -0.22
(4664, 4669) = 1.80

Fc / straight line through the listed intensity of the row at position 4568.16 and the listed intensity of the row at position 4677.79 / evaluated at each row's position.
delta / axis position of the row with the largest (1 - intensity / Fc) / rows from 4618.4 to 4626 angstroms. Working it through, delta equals 4623.18 angstroms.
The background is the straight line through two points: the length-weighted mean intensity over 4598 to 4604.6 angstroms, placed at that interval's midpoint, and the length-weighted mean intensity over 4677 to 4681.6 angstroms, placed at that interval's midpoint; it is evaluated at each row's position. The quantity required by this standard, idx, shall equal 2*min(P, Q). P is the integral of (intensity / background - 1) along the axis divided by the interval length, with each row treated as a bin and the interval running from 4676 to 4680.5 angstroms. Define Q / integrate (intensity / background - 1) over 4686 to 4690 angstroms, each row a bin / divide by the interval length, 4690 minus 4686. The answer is -0.037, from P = -0.02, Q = 0.00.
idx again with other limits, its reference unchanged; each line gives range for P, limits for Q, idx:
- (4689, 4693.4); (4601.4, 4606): -0.121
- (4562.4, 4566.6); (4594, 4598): -0.125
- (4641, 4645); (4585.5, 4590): 0.016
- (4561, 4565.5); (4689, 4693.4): -0.121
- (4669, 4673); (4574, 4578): 0.052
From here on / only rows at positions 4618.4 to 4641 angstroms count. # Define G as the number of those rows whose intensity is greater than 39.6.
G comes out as 3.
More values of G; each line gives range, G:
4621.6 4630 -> 1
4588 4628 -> 4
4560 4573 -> 4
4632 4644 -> 4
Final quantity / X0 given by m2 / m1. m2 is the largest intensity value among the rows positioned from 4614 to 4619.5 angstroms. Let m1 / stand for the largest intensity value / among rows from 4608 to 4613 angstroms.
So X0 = 1.03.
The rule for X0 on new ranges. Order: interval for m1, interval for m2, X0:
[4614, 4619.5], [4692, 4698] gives 1.03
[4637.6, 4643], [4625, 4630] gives 0.98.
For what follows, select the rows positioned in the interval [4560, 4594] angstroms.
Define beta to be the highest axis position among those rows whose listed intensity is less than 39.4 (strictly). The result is 4593.47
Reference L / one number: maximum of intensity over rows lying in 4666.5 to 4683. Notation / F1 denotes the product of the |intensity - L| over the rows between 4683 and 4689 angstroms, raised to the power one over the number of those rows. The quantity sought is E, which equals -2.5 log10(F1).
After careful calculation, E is -1.66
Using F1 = 4.6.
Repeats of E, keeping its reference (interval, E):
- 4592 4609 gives -2.27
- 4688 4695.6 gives -2.09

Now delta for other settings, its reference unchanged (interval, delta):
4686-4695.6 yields 4691.81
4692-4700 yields 4697.22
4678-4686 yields 4685.34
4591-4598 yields 4596.64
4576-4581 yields 4579.74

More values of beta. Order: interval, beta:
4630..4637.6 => 4634.91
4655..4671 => 4665.96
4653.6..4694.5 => 4693.98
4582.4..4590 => 4588.18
